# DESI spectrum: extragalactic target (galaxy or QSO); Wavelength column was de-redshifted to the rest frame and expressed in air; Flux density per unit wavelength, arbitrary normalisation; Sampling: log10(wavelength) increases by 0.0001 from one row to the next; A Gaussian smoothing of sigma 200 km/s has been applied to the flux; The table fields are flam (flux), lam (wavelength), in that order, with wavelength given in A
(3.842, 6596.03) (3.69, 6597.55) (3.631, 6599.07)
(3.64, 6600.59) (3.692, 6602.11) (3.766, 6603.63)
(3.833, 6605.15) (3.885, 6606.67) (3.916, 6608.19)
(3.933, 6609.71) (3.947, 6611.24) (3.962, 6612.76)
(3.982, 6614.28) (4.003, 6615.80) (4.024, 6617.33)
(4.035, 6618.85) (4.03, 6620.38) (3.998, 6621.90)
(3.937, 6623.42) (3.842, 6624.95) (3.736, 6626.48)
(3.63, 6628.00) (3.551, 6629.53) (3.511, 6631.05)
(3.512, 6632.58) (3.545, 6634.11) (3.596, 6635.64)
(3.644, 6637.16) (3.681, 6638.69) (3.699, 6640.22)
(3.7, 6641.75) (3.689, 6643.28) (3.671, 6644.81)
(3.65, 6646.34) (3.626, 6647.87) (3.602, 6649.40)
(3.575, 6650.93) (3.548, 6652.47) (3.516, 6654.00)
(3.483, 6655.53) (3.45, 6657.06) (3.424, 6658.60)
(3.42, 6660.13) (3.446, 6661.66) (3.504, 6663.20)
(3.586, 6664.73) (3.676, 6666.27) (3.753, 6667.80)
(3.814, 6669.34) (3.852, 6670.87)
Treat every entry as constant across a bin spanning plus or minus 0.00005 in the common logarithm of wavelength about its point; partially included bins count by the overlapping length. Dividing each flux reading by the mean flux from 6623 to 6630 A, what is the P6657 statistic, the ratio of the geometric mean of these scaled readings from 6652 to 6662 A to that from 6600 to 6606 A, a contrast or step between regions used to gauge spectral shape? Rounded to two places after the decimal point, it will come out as 0.93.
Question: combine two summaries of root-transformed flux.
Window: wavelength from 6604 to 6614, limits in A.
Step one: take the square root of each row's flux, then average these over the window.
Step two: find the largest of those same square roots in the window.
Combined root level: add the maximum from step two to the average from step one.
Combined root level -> 3.97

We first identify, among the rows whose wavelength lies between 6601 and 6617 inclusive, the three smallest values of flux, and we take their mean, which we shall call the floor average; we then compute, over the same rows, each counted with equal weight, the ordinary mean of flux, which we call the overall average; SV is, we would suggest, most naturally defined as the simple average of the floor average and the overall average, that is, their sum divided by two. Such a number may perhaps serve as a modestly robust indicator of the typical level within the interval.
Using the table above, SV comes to 3.83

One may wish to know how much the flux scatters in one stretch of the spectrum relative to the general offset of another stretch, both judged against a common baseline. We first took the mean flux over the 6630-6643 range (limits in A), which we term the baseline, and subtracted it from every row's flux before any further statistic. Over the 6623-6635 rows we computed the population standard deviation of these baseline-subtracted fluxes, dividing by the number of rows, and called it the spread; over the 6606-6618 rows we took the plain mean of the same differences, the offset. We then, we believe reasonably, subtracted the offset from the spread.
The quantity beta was -0.19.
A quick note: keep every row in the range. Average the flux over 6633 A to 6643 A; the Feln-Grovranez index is 3.64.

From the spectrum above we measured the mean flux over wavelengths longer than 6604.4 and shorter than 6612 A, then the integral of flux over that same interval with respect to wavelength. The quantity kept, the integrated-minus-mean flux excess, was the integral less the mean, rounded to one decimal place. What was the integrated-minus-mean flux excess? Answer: 25.8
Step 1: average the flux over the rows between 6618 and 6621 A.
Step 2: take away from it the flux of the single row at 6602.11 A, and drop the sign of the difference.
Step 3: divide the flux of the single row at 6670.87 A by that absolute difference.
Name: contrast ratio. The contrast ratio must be 11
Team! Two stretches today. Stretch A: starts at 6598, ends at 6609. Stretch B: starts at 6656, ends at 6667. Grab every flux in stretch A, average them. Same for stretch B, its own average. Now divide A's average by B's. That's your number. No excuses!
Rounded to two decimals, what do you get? 1.08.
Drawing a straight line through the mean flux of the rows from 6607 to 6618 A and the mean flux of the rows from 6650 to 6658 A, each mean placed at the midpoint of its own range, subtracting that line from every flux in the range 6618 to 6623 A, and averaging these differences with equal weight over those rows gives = 0.14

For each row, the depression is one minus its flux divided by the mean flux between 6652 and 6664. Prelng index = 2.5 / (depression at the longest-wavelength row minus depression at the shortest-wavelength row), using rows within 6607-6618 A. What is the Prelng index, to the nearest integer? -80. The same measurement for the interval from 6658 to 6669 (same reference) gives -26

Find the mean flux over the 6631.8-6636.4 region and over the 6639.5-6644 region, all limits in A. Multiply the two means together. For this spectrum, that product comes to 13.1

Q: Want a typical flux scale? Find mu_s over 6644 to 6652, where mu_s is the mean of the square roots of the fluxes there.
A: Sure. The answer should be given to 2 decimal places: 1.90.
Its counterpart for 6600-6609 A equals 1.95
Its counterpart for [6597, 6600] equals 1.91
